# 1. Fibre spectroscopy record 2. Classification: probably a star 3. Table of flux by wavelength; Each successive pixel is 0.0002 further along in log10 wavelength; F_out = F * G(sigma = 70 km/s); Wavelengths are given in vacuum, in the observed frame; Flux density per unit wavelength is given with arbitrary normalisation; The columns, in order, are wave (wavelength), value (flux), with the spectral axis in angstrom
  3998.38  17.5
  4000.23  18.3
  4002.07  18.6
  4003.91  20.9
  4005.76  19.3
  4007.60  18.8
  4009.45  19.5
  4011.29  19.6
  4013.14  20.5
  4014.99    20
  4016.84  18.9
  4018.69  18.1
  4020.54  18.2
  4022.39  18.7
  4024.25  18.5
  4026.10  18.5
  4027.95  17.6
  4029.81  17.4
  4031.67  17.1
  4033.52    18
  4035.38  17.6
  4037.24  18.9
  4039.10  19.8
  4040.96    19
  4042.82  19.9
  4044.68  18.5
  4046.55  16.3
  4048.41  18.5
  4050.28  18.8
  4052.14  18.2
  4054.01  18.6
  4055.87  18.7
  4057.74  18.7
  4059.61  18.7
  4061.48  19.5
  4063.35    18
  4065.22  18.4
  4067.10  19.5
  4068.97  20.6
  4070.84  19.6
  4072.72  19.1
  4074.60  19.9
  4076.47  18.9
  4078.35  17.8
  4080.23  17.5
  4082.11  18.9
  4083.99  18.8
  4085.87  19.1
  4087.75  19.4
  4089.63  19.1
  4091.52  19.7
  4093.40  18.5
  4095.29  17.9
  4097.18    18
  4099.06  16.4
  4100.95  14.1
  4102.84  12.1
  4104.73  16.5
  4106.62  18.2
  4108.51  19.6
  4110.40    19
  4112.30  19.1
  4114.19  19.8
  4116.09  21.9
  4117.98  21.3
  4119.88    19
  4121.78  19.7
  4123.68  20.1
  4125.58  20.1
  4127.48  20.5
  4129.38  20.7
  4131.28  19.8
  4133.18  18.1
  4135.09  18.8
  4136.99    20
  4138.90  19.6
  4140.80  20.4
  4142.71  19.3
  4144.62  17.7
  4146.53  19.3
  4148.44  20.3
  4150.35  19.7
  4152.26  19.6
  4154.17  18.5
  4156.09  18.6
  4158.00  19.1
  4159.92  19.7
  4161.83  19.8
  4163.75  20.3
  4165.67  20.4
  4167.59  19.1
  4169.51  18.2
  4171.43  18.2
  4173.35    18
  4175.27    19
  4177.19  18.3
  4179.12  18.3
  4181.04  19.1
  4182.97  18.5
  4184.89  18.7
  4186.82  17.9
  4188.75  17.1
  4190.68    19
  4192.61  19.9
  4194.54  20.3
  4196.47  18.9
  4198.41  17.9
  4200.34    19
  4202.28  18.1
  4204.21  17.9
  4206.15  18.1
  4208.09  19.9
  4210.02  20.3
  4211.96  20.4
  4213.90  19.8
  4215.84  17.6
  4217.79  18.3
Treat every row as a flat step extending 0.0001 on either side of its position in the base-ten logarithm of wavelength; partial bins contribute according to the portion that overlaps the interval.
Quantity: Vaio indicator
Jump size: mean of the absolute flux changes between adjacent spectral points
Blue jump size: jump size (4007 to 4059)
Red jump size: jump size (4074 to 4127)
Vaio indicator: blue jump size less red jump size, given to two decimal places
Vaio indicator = -0.35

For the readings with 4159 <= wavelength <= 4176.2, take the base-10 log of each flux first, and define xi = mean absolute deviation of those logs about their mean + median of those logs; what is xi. 1.298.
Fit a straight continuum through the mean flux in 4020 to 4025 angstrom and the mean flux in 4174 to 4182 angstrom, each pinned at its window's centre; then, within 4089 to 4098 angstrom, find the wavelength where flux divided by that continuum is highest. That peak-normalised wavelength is 4091.52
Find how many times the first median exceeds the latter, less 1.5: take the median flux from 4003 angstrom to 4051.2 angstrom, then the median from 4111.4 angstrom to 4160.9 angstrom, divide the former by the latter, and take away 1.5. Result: -0.548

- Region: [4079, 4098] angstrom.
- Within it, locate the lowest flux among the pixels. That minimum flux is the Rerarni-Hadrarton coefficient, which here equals 17.5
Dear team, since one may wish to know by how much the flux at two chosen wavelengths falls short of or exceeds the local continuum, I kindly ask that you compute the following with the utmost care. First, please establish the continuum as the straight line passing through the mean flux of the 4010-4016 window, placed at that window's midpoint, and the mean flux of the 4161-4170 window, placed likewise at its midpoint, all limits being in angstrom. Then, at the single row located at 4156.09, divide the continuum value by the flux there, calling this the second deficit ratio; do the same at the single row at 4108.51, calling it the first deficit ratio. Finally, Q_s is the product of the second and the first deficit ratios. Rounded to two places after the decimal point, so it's 1.06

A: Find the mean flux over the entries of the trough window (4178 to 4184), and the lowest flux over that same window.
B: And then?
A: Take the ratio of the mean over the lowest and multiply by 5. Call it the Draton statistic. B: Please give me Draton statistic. 5.09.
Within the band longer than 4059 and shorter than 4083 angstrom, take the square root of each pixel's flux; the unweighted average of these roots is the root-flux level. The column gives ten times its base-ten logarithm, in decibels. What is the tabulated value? 6.39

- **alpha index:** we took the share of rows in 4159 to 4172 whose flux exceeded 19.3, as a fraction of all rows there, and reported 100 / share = 175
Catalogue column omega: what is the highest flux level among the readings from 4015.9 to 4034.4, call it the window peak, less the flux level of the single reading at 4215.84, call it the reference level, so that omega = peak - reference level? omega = 1.3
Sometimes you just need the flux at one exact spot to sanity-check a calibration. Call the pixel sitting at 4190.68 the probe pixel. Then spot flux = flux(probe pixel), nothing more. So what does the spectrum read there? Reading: 19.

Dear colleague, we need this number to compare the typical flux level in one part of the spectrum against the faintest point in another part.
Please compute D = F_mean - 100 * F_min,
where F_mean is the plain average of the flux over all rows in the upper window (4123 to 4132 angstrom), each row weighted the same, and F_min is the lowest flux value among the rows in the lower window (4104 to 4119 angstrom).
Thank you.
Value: -1630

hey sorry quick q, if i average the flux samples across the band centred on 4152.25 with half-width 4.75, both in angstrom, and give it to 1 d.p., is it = 19.3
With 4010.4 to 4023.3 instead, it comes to 19.1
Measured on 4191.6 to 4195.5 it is 20.1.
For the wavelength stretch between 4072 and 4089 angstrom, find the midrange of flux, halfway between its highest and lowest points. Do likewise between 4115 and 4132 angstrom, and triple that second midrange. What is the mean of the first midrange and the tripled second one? 40.0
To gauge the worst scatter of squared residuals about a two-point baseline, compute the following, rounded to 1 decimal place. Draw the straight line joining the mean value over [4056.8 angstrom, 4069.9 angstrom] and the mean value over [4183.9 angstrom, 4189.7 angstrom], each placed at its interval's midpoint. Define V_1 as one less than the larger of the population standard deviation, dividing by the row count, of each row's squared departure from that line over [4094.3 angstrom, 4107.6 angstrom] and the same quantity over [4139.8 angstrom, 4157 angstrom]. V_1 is 13.9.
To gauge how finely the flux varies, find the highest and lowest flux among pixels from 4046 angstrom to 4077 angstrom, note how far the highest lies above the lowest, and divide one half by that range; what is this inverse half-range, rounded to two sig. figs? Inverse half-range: 0.12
